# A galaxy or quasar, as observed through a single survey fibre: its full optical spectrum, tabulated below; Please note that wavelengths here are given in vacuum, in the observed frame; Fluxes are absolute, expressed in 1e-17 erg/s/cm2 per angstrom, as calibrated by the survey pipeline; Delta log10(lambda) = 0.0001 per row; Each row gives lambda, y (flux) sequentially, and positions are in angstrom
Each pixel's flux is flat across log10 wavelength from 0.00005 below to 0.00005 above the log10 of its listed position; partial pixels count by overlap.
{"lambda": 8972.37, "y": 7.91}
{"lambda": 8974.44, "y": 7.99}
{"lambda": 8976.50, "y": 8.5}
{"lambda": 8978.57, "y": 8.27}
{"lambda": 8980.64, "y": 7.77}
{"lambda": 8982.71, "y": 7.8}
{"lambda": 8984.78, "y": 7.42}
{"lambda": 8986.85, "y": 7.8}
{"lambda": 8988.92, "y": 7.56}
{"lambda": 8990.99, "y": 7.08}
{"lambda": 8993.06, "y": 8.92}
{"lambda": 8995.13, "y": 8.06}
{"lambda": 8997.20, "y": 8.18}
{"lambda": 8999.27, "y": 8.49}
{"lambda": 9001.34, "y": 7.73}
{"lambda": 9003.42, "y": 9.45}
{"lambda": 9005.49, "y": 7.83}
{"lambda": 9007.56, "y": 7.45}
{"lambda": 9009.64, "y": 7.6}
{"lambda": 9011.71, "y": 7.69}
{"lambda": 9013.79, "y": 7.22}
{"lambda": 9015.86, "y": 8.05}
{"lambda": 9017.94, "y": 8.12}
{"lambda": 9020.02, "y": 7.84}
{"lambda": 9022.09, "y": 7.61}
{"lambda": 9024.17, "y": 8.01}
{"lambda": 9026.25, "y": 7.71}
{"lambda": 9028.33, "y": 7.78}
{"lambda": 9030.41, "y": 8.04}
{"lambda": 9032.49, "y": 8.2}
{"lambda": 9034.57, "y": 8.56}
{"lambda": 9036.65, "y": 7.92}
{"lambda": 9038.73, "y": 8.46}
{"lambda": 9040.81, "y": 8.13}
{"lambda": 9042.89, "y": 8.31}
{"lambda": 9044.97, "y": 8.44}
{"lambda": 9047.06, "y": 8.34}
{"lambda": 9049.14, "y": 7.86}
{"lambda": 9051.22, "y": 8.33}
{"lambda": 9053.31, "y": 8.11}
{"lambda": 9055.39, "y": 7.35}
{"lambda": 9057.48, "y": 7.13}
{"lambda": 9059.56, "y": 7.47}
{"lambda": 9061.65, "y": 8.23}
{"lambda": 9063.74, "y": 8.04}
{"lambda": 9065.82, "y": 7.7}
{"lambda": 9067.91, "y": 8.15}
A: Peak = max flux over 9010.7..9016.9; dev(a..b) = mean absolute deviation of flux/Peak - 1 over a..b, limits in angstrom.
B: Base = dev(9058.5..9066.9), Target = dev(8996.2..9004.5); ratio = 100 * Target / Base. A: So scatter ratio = 185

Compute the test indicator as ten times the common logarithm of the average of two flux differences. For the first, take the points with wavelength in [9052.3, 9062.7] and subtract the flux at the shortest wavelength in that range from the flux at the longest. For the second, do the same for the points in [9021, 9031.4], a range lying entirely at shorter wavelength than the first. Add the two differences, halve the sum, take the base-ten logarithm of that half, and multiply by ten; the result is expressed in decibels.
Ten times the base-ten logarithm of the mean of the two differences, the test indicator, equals -6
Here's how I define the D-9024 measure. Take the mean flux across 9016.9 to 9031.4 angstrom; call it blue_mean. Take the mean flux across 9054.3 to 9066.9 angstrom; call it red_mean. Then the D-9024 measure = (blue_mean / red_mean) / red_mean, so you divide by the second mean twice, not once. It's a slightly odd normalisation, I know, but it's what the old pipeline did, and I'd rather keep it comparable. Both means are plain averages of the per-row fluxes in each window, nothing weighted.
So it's 0.134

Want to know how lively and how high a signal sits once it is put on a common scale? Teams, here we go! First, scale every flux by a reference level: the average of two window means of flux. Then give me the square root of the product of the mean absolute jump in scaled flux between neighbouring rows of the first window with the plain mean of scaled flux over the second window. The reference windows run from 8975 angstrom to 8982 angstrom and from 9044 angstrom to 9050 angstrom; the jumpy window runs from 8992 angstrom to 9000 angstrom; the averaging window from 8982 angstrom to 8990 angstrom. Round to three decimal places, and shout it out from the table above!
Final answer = 0.221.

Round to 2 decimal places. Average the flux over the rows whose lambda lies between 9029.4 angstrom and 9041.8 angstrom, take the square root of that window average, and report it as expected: 2.87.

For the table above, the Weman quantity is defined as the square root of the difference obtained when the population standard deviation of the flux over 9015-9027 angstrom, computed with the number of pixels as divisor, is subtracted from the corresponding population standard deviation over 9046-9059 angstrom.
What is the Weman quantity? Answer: 0.53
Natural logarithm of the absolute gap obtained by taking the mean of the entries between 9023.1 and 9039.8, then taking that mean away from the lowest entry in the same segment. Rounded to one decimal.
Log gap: -1.0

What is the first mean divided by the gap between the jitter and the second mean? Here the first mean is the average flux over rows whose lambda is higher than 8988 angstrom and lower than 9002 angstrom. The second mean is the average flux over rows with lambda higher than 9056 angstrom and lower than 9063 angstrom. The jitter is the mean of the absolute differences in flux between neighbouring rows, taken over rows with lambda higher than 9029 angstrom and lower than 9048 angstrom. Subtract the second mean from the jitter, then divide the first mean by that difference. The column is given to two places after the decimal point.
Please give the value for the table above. -1.10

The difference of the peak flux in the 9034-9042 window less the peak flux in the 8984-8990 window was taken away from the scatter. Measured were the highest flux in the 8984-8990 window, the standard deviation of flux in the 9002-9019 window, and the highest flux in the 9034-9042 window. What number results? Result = -0.1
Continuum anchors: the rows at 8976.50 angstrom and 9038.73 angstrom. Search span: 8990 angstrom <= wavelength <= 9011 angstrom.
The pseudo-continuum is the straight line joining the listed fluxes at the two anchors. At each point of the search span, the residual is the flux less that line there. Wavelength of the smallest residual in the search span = 8990.99 angstrom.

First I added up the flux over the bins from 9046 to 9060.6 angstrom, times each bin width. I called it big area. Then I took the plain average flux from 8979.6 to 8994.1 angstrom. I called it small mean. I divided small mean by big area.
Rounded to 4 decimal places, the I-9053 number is 0.0682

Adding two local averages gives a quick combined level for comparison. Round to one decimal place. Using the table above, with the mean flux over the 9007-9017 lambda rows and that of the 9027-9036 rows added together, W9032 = 15.7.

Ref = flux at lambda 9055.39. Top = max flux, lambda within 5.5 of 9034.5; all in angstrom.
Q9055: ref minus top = -1.21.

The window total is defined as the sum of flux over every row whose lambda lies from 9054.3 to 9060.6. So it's 21.95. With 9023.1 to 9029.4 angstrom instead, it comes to 23.50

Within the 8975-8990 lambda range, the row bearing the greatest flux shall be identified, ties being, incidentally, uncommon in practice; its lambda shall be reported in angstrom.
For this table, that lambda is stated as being 8976.50 angstrom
